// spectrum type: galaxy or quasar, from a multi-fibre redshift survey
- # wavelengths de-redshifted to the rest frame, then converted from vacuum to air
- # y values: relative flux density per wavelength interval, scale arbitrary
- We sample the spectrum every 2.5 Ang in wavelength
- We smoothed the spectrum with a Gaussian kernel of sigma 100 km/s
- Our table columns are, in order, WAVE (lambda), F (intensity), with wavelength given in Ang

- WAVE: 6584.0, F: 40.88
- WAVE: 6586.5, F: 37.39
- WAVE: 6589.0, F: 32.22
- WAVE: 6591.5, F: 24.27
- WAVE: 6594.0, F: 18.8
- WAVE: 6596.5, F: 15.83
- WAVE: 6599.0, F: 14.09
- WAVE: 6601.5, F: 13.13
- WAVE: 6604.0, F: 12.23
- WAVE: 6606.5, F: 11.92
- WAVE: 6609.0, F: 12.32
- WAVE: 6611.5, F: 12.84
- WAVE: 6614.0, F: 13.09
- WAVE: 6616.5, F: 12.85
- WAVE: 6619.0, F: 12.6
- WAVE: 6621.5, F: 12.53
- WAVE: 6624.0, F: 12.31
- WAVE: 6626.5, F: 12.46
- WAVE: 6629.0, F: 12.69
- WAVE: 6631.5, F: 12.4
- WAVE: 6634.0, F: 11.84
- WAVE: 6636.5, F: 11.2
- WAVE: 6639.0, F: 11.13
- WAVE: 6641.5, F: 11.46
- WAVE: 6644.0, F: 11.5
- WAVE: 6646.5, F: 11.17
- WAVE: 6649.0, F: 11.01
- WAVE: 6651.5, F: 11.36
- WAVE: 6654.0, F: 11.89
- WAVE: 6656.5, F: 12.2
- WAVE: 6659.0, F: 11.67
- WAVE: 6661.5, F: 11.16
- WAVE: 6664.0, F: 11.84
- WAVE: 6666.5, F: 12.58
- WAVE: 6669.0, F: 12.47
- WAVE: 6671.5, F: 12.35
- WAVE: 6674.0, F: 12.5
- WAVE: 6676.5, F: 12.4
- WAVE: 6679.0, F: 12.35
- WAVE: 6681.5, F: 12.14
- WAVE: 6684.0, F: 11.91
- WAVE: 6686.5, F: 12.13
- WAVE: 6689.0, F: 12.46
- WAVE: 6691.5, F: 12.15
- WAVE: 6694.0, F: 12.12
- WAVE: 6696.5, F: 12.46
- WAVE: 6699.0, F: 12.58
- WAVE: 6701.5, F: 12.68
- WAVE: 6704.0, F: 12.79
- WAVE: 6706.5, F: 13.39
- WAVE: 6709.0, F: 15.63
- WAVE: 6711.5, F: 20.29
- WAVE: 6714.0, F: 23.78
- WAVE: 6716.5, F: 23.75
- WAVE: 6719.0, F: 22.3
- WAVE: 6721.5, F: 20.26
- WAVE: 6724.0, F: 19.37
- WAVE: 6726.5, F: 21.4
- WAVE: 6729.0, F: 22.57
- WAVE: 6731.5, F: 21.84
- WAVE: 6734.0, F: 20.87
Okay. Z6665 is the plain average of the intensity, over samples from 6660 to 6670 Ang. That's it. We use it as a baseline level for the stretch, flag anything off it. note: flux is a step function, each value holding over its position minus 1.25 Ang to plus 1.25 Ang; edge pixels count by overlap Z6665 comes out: 12.0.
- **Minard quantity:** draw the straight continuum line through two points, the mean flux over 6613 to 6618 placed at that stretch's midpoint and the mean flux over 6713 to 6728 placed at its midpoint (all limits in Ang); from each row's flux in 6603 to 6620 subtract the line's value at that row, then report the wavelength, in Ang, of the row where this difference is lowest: 6619.0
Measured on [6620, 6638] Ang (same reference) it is 6636.5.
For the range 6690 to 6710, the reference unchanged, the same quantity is 6704.0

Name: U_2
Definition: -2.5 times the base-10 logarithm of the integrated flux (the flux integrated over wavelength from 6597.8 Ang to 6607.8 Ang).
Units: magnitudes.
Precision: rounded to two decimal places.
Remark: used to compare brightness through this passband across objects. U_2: -5.27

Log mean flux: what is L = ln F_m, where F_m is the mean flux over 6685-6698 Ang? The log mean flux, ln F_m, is 2.51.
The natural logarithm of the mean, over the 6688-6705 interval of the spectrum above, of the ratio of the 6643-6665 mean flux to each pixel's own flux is -0.08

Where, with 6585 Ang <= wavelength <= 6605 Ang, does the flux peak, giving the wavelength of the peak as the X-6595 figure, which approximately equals 6586.5 Ang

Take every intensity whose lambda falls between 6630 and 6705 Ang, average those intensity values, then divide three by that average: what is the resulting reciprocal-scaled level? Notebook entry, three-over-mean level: 0.250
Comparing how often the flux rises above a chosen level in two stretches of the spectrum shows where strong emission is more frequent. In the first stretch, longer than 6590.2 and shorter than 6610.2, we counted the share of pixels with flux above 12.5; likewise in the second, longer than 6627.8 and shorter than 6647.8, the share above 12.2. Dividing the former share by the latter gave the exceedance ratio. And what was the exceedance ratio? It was 2.50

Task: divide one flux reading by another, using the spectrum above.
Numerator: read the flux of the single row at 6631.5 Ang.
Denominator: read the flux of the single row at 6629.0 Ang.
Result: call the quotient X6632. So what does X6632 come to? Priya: 0.98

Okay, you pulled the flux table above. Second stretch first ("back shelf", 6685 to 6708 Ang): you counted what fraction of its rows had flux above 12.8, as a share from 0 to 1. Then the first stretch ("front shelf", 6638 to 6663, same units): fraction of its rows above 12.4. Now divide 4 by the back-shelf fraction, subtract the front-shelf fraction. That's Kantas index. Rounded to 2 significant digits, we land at 36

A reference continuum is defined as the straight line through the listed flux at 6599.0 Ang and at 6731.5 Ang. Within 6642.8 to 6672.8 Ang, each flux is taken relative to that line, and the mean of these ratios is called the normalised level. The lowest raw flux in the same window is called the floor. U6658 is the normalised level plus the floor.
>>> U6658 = 11.7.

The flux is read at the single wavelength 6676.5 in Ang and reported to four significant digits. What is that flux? 12.40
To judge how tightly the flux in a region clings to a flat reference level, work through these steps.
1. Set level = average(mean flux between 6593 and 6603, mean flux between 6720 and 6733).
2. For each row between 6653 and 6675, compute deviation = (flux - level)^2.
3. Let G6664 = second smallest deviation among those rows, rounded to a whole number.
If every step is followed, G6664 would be 33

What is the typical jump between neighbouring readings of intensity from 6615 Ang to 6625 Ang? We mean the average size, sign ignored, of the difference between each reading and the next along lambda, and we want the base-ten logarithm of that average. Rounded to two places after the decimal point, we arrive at -0.74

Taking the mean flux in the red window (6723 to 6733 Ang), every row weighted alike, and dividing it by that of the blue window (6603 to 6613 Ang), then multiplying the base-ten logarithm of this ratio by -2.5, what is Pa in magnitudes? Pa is -0.59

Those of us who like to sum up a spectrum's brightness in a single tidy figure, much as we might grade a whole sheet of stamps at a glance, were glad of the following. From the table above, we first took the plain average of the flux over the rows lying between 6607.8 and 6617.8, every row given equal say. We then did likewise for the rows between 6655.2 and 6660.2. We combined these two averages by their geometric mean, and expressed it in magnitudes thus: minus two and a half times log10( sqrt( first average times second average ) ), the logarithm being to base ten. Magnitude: -2.73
